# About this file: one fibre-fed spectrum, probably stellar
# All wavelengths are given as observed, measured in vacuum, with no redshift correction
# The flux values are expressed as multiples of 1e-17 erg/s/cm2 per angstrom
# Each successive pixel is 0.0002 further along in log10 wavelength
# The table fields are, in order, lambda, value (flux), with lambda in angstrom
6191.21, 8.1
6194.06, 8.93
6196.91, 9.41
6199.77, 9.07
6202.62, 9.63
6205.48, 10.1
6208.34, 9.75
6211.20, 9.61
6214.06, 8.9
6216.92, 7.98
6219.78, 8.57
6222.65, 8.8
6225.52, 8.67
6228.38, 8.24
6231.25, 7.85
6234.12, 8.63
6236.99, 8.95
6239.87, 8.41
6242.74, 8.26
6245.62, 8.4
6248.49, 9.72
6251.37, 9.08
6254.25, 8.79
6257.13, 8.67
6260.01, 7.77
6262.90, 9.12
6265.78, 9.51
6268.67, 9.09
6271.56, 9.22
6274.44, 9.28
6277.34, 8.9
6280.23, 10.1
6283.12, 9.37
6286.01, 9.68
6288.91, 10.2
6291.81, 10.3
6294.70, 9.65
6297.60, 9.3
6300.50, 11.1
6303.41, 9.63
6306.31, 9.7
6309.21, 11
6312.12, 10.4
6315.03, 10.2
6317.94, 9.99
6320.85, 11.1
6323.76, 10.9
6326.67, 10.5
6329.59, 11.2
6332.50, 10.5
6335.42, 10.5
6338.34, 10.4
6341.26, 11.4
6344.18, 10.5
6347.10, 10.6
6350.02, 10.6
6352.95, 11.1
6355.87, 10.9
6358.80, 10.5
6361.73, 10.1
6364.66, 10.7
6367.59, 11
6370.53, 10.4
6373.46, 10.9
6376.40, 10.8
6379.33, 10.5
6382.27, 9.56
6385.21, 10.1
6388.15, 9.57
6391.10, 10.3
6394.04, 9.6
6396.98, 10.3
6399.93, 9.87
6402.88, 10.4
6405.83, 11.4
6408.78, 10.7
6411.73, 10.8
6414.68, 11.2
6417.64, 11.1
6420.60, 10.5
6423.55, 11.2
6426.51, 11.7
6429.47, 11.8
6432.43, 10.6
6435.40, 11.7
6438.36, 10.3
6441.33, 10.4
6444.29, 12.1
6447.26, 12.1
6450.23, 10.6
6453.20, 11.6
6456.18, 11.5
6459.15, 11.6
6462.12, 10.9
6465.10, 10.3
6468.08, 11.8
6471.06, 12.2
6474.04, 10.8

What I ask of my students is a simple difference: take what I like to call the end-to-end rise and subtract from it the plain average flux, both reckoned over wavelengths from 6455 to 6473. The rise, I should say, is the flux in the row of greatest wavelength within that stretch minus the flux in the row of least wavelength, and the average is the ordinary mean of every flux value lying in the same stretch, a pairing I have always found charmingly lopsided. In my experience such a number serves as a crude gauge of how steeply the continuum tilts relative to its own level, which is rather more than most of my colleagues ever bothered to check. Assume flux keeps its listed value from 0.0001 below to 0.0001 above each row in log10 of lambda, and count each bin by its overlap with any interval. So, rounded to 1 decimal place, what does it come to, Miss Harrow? -10.7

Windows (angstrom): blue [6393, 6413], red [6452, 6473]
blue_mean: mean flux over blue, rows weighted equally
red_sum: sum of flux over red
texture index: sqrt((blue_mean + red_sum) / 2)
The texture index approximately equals 6.72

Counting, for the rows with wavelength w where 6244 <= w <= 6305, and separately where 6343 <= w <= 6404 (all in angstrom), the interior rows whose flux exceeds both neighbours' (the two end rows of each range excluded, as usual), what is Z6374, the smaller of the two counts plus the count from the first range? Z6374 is 12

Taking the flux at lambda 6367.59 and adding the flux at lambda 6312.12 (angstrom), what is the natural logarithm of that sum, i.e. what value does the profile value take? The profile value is 3.06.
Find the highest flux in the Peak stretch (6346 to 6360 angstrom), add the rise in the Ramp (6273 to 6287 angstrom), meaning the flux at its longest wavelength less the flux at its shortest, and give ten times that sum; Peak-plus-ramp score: 115.0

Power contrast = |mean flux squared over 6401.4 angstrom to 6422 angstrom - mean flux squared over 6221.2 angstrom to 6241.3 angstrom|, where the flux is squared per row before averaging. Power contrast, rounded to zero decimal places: 46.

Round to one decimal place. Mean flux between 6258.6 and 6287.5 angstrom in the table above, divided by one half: 18.4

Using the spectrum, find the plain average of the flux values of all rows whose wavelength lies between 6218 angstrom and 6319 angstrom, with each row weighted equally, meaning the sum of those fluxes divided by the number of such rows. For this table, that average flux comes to 9.27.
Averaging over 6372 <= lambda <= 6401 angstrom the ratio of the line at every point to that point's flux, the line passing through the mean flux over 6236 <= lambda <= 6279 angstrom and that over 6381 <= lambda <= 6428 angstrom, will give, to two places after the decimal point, 1.02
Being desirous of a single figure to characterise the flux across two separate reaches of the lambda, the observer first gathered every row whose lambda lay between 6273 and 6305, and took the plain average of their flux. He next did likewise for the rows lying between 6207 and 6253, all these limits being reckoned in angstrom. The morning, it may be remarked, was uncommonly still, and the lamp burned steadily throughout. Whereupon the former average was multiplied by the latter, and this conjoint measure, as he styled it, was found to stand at 85.4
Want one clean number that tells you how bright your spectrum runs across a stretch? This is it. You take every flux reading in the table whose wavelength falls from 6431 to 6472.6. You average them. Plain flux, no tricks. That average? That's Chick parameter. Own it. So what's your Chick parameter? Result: 11.3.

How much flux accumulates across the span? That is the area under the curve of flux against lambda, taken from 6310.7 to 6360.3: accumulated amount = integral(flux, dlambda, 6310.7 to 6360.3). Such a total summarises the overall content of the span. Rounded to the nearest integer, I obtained 529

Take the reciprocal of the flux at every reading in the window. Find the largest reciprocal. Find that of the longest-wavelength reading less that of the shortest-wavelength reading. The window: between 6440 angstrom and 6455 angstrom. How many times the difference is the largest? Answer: -10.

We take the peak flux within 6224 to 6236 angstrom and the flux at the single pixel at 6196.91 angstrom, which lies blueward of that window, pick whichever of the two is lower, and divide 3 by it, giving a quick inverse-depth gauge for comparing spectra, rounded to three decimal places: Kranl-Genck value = 0.346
